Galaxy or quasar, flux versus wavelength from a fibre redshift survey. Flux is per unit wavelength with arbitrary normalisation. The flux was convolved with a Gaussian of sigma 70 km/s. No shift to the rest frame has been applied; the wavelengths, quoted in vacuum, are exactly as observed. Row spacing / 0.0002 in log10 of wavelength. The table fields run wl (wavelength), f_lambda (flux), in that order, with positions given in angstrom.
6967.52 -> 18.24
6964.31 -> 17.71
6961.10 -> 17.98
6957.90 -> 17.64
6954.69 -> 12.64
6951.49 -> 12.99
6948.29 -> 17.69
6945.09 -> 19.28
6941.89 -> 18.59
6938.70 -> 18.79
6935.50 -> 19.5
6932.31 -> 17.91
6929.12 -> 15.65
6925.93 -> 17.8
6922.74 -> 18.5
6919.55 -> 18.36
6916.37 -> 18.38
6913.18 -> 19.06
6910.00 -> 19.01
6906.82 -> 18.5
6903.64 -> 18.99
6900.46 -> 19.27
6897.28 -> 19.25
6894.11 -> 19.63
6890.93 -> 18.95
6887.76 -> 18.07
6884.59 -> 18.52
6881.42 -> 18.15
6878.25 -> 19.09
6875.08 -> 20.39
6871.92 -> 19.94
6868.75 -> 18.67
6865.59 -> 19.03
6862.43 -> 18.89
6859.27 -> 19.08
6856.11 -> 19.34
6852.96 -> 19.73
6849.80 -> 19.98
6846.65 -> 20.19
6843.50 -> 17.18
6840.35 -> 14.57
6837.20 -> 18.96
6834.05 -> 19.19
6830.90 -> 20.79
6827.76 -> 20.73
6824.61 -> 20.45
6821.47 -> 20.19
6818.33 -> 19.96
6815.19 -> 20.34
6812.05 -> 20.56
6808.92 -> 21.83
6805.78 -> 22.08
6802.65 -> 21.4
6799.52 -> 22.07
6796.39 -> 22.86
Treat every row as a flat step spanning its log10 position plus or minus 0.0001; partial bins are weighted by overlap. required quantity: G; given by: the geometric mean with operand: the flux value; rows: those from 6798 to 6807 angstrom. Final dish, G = 21.8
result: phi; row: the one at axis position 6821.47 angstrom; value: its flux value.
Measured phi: 20.19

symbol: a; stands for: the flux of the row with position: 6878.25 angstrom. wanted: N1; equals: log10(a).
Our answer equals 1.28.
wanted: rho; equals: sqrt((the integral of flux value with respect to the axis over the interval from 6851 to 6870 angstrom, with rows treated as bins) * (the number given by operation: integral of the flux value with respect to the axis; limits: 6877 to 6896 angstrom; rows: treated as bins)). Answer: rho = 360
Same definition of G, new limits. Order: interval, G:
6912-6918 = 18.7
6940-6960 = 16.2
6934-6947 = 19.0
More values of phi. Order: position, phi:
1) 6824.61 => 20.45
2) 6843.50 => 17.18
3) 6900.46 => 19.27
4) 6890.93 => 18.95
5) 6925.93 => 17.8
